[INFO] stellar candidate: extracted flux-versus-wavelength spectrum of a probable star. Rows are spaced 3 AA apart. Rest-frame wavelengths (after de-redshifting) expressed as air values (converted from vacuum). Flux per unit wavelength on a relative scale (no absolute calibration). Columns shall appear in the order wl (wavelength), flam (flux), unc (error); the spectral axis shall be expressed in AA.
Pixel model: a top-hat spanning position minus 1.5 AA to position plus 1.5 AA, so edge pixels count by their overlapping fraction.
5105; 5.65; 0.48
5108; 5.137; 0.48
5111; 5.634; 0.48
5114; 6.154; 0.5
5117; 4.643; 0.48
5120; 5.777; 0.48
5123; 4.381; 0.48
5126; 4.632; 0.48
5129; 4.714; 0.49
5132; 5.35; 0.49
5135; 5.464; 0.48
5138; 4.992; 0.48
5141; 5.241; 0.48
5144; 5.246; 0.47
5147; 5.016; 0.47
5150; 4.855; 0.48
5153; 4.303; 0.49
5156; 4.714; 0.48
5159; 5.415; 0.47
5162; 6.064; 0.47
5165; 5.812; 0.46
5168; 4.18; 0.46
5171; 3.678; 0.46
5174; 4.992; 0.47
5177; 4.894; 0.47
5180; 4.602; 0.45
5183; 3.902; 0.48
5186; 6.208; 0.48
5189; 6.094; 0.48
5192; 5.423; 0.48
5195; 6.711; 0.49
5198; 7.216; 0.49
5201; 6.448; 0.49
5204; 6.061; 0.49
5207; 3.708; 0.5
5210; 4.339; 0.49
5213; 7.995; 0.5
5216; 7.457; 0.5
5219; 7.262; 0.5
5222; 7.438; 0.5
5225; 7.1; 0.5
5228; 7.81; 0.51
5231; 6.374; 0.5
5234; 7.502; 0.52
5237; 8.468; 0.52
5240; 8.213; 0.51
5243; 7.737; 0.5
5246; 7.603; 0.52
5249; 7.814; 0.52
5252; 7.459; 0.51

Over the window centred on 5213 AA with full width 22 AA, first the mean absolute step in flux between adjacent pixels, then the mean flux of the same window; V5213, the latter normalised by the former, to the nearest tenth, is 5.0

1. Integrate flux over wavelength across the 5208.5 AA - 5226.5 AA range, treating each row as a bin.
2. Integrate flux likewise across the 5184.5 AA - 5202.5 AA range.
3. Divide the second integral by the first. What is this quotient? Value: 0.92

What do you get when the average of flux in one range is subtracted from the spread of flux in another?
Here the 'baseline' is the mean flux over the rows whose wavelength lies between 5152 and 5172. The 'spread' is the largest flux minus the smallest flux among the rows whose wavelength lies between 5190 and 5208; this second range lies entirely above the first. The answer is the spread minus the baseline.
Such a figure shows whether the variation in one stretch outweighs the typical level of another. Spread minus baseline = -1.4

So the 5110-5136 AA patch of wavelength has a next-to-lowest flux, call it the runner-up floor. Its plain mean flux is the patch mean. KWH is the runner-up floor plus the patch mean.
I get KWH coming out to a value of 9.8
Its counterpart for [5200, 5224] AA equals 10.7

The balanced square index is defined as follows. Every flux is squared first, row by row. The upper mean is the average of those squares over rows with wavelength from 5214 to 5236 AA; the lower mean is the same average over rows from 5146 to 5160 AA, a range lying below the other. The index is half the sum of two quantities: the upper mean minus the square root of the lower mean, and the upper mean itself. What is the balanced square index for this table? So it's 51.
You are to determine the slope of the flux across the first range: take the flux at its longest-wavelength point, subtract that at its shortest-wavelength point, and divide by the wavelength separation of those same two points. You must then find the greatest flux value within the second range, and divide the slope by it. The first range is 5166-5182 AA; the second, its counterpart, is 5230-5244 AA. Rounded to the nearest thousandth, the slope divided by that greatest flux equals 0.004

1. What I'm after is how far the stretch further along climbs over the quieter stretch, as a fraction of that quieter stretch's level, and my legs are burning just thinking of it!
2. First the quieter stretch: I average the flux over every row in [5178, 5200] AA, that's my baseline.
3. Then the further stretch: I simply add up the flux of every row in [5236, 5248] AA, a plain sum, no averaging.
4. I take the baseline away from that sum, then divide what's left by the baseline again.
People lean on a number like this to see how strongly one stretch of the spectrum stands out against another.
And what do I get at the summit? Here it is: 4.6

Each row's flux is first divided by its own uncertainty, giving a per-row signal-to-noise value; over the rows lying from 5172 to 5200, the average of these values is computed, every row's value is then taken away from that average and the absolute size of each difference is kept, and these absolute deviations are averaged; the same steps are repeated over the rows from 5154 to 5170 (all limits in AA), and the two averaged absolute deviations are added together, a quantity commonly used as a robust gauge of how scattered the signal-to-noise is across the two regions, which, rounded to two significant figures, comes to 3.1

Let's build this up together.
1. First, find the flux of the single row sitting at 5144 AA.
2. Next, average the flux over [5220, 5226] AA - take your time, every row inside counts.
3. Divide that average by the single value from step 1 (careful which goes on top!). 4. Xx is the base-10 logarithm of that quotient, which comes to 0.14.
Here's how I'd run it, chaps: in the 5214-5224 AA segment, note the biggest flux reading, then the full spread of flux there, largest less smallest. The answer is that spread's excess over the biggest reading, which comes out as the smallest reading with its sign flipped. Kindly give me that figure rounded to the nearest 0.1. -7.3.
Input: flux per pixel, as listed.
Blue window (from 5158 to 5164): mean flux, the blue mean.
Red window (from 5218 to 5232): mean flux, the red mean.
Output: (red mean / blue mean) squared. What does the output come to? 1.6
